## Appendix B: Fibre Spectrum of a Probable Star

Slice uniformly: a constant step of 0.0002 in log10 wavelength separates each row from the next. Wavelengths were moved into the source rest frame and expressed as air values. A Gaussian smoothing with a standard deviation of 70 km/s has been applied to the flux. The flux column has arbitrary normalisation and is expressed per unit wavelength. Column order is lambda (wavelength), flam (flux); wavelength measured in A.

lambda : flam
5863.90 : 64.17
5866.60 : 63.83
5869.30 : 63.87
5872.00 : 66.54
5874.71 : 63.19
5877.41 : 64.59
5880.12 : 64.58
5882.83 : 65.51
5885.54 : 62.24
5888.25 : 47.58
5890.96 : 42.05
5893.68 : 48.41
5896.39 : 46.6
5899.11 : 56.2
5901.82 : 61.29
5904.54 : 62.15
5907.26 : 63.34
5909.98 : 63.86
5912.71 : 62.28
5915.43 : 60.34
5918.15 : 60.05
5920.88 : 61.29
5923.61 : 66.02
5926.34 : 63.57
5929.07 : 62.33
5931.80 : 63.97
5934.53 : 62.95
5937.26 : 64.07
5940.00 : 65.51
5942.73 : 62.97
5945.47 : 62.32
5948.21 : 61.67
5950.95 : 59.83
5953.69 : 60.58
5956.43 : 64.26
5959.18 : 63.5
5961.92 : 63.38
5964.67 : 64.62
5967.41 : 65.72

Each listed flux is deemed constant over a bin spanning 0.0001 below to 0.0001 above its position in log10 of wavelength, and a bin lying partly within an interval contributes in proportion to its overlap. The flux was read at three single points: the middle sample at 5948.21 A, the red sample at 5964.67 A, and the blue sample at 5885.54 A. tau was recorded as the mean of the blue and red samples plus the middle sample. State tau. 125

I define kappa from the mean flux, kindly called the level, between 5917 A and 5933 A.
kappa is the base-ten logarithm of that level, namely 1.80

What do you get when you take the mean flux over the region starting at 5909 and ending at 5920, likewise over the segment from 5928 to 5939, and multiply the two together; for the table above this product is 3903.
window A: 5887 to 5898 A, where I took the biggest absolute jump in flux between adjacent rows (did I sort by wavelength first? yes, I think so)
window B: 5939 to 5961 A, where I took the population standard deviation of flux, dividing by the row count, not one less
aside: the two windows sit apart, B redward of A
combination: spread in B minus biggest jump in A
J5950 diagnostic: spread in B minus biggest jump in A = -5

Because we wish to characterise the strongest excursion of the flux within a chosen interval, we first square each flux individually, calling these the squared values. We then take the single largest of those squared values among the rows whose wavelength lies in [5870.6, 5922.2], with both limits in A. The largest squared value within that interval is 4428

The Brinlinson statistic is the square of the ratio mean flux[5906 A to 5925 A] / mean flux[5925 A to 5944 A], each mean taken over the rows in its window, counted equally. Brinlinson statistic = 0.96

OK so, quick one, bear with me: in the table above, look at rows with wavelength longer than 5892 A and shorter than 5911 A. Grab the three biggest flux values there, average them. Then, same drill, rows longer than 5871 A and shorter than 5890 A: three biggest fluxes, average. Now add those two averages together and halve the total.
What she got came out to 64.3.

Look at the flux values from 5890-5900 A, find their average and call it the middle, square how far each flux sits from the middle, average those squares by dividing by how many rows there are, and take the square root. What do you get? 5.1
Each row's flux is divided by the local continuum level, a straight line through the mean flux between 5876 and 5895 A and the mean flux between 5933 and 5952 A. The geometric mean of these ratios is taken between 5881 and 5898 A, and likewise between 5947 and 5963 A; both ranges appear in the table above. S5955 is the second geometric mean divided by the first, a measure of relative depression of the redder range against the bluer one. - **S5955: 1.07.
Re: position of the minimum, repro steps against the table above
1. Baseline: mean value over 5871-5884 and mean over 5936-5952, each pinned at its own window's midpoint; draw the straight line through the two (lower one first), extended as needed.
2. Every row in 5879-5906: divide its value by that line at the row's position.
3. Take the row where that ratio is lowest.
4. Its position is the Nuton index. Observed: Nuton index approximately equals 5890.96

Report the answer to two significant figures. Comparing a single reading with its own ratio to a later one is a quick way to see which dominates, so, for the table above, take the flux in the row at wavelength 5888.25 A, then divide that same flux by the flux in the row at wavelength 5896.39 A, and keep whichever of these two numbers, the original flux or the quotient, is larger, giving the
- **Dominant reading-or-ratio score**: 48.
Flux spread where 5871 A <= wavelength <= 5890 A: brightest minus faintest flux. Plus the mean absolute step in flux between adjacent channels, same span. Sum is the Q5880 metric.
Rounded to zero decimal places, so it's 23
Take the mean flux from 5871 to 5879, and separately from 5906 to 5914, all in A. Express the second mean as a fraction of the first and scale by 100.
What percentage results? 98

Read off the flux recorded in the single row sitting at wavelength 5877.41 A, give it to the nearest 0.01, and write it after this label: 64.59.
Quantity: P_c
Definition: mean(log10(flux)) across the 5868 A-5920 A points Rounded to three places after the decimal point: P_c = 1.769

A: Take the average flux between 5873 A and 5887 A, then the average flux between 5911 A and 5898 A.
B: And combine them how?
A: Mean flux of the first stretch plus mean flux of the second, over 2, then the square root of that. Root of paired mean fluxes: 7.92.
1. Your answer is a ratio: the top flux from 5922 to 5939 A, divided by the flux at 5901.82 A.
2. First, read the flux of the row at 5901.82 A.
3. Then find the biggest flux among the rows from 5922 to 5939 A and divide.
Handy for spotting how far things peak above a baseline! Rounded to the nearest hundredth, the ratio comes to 1.08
